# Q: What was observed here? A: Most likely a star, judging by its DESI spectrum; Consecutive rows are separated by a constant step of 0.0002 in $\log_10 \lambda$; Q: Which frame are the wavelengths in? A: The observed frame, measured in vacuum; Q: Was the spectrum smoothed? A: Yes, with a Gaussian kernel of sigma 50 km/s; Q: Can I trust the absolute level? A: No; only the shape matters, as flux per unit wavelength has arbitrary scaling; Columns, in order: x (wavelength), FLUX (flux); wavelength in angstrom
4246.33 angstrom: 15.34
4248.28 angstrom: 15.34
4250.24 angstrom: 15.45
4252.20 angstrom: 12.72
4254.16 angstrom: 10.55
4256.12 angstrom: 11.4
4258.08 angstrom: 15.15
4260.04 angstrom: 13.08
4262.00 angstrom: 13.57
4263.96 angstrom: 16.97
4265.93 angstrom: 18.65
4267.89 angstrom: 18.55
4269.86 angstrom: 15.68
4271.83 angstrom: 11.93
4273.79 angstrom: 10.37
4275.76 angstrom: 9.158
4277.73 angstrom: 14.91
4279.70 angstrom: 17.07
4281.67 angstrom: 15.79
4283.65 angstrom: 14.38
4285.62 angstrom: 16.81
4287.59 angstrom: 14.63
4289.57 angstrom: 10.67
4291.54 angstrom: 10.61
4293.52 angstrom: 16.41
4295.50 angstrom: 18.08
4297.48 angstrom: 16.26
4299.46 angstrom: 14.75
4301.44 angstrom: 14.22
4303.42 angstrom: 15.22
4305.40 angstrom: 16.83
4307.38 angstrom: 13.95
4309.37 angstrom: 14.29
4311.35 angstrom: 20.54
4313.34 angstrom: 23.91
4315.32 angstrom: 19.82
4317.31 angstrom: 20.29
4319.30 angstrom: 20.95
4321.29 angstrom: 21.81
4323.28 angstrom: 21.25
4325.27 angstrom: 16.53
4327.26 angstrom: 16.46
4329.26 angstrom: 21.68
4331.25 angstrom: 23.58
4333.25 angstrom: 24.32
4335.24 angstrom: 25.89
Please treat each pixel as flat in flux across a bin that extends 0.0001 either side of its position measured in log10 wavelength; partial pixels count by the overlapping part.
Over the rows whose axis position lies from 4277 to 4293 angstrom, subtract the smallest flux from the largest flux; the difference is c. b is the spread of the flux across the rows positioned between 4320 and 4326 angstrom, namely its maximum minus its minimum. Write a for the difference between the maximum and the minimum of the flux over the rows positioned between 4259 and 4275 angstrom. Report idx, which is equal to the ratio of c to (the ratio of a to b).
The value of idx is 4.1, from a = 8.3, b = 5.3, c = 6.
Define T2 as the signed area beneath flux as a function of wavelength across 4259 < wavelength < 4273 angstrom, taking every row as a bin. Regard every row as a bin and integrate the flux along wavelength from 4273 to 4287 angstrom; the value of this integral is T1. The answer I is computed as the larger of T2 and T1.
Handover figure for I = 216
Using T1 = 198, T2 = 216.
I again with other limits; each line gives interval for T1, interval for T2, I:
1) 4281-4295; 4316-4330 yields 277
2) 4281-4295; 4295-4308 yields 202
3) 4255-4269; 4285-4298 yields 214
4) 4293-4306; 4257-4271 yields 222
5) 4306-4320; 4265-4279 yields 266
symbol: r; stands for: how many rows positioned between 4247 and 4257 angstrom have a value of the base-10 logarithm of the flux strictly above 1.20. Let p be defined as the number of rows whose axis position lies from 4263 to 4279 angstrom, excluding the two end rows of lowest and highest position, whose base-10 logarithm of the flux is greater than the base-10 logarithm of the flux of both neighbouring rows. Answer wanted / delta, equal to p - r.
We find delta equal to 1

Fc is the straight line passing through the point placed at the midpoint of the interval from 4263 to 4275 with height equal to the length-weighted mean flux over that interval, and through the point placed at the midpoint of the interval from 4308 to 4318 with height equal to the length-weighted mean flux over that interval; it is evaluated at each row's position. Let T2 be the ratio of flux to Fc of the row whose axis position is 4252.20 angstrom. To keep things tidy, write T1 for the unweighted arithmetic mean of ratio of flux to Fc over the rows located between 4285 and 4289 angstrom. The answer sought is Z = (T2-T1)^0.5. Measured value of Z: 0.09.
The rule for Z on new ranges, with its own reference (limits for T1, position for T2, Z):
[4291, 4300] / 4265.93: 0.63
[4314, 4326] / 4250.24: 0.40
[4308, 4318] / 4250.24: 0.38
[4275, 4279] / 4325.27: 0.21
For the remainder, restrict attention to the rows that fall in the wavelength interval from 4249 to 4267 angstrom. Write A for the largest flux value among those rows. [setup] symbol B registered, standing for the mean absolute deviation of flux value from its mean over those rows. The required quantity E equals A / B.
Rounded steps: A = 18.65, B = 2.1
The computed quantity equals 9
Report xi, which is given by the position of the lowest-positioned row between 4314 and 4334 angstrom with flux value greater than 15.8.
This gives 4315.32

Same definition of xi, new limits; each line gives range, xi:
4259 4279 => 4263.96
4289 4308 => 4293.52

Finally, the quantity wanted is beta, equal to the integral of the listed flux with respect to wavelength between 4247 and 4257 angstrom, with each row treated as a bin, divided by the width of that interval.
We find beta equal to 13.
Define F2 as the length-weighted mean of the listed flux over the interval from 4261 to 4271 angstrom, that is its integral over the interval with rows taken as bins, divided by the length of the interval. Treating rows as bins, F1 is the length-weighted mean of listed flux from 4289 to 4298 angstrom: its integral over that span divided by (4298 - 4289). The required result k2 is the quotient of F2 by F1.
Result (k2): 1.15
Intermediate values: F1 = 14.5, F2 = 16.6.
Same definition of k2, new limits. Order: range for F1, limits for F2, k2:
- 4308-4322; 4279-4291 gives 0.73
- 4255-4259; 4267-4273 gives 1.15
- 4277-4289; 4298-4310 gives 0.97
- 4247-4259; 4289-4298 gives 1.07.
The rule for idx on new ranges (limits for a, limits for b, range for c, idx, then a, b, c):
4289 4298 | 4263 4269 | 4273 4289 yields 1.8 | 7.5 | 1.7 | 8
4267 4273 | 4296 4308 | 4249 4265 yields 2.8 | 6.6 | 2.9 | 6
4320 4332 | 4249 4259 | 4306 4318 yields 6.9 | 7.1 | 4.9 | 10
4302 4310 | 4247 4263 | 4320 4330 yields 9.1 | 2.9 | 4.9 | 5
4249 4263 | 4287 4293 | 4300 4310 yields 2.4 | 4.9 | 4.0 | 3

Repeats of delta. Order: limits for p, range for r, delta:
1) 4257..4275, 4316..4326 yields -4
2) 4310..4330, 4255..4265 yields 1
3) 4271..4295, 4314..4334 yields -8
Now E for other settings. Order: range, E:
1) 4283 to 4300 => 9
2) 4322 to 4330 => 9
